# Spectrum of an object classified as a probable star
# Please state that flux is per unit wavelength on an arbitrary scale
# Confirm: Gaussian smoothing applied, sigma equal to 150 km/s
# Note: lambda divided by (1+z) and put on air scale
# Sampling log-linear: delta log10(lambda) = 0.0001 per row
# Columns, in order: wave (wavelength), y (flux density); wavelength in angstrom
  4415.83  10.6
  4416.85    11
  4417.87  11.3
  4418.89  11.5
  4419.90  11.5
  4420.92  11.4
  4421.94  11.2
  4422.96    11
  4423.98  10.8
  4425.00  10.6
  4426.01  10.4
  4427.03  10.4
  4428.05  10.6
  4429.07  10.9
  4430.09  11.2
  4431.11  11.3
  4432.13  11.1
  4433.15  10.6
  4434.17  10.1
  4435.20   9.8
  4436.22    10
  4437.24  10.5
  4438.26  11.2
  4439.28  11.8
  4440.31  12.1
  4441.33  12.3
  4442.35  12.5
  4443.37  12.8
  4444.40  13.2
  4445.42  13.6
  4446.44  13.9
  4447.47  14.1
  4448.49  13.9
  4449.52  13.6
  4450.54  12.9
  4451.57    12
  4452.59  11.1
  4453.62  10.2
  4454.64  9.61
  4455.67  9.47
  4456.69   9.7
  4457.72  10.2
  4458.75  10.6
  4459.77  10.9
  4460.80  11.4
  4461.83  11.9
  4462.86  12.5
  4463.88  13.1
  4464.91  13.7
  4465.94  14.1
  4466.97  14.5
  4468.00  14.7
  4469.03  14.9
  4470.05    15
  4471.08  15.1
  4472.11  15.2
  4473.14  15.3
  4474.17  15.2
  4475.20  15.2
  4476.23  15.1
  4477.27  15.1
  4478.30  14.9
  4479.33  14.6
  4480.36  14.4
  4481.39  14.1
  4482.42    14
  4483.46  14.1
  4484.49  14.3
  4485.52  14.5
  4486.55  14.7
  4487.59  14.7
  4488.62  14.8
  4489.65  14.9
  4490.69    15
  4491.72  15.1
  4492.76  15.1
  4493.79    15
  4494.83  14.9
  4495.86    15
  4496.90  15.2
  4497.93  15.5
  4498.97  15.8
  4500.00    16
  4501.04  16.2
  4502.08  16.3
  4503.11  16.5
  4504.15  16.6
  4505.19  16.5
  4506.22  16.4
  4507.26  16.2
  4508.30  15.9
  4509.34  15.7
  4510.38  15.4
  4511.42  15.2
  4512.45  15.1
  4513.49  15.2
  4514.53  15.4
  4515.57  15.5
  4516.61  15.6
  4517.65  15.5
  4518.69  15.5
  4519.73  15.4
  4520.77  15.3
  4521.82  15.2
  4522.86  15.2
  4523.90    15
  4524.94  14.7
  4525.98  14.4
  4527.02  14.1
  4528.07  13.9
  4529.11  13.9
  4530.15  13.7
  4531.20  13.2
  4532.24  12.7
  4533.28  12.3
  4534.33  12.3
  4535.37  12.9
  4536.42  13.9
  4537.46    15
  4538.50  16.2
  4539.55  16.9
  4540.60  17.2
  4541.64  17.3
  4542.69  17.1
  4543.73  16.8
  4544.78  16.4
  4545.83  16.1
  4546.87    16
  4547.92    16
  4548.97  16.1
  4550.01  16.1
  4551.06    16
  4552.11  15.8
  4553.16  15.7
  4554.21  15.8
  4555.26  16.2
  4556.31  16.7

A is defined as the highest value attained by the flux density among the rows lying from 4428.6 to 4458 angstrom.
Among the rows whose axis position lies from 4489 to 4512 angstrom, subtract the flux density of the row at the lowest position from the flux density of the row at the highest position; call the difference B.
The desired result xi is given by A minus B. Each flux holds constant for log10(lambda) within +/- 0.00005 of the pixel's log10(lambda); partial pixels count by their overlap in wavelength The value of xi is 13.8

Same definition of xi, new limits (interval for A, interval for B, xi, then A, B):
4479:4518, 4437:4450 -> 13.5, 16.6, 3.1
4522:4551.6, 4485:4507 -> 15.4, 17.3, 1.9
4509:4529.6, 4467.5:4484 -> 16.3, 15.7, -0.6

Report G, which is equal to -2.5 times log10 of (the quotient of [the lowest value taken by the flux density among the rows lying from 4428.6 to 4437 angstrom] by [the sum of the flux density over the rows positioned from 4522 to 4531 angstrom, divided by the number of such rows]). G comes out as 0.42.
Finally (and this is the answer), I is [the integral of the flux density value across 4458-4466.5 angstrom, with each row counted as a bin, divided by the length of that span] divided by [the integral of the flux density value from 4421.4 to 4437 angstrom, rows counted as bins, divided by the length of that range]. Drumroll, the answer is 1.1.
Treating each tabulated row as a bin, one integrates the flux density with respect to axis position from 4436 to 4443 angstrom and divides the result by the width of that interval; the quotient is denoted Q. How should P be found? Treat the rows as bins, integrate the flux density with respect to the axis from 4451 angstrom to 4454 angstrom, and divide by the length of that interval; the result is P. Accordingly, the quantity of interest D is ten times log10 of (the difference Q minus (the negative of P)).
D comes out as 13.6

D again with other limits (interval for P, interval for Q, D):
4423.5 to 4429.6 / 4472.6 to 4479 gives 14.1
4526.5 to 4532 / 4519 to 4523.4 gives 14.6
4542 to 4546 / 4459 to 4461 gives 14.4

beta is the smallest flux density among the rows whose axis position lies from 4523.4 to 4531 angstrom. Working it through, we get 13.7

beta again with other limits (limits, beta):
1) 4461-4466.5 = 11.9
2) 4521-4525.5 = 14.7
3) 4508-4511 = 15.4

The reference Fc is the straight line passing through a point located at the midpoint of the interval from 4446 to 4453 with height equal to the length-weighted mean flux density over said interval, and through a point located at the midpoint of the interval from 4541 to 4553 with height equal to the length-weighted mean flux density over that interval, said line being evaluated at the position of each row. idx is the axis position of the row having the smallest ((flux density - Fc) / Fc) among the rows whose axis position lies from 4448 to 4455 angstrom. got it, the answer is 4454.64 angstrom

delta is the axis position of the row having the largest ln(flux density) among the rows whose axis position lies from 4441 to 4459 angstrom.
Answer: 4447.47 angstrom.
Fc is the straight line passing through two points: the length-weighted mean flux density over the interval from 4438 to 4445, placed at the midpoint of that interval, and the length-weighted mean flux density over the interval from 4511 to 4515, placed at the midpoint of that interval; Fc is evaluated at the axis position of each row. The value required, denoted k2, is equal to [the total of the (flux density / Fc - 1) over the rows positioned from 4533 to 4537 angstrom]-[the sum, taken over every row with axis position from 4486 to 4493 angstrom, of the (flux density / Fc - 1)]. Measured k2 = -1.1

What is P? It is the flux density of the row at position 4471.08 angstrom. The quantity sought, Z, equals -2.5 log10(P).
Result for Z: -2.95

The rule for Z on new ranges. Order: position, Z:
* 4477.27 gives -2.95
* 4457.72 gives -2.52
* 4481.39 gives -2.87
